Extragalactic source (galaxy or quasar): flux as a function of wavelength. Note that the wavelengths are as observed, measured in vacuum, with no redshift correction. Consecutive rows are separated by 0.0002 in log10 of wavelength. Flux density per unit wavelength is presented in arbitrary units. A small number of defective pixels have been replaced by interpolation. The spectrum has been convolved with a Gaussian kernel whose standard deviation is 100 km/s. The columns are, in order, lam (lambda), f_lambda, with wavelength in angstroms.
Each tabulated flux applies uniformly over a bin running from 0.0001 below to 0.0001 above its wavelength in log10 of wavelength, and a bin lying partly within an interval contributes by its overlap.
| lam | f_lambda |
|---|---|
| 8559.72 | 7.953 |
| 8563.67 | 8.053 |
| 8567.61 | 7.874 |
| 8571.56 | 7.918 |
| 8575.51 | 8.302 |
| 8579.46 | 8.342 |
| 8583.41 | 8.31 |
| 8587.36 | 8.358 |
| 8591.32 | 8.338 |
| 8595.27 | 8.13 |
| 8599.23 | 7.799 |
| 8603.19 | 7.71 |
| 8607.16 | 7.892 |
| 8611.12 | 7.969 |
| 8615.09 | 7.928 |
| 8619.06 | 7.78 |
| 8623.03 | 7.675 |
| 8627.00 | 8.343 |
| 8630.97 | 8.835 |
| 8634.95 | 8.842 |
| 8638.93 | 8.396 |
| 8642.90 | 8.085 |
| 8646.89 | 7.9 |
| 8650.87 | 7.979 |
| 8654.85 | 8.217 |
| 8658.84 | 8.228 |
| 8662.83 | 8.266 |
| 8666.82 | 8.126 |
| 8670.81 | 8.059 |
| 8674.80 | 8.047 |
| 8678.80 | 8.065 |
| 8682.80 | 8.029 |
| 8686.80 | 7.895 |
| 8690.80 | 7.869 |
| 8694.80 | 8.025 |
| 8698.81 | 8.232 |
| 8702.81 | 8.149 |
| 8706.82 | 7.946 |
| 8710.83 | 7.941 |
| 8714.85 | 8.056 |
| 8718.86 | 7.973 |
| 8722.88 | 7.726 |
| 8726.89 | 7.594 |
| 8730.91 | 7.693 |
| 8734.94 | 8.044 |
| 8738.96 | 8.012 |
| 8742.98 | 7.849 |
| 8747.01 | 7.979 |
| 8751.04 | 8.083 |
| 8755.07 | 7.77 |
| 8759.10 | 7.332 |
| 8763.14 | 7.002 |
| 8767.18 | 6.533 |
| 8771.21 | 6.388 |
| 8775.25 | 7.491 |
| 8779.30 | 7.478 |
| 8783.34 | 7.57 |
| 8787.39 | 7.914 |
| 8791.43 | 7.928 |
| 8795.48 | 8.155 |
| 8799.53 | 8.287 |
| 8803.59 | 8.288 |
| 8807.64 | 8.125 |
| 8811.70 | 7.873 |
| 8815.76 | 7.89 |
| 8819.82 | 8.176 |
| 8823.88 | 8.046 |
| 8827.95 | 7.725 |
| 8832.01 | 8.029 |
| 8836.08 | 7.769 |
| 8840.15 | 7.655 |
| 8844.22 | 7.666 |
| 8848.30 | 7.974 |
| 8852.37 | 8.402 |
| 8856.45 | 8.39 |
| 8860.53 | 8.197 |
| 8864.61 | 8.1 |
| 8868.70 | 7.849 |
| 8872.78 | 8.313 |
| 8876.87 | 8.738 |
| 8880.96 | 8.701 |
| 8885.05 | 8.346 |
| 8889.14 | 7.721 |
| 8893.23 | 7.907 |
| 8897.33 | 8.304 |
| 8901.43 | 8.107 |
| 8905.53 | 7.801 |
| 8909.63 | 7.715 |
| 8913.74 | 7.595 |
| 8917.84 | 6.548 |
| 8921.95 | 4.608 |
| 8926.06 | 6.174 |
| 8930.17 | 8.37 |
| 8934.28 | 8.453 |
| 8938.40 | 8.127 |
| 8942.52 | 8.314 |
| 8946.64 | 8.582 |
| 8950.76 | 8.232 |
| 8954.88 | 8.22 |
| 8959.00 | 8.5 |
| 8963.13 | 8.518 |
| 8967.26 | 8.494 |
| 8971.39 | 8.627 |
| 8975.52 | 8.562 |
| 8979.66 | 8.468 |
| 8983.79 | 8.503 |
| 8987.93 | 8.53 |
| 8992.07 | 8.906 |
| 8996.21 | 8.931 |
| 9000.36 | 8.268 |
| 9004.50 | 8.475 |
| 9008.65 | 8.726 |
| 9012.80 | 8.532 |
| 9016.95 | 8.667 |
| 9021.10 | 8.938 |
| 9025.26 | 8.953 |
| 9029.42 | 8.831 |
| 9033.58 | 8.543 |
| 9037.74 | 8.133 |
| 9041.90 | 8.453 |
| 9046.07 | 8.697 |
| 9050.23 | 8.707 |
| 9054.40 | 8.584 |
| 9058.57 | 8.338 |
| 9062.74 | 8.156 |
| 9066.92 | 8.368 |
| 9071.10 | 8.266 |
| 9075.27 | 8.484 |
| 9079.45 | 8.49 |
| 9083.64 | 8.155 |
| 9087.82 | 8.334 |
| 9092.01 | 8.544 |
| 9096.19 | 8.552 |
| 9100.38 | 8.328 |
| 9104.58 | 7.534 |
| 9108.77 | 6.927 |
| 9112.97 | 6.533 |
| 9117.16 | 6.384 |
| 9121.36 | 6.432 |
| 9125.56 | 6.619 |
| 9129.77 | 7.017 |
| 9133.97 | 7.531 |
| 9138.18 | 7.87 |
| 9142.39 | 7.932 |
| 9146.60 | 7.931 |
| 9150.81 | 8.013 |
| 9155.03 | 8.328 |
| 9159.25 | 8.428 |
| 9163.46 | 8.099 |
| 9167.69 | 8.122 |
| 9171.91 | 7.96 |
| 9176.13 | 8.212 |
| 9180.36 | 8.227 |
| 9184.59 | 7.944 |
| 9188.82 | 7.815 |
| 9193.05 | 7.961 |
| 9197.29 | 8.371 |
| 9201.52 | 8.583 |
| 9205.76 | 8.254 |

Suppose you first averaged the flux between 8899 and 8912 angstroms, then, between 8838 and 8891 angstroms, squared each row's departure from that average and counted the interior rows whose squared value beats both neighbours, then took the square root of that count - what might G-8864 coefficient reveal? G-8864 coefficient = 1.4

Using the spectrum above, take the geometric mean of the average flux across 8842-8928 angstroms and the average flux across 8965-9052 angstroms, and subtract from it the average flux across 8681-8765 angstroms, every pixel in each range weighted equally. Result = 0.3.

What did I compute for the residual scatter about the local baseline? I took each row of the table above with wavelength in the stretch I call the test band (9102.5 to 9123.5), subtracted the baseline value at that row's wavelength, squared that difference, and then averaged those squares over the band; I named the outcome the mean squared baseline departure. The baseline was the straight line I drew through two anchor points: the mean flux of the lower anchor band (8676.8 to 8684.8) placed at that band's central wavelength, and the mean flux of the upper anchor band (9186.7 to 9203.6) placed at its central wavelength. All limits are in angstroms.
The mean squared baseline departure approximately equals 2.1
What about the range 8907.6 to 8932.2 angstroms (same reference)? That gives 3.2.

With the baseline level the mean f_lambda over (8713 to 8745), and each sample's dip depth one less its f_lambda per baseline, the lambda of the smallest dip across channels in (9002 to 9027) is 9025.26 angstroms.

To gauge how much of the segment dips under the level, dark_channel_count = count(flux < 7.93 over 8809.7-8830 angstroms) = 3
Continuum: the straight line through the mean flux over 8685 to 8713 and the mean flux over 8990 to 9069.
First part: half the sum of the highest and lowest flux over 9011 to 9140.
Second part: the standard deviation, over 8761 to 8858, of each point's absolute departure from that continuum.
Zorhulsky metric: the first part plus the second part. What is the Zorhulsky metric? 8.1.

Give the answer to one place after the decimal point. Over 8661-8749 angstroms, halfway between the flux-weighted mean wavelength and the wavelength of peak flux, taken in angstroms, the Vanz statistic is 8683.7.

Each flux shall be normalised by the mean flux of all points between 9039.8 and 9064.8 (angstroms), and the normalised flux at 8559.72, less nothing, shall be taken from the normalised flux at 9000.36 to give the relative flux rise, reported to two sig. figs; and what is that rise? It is 0.037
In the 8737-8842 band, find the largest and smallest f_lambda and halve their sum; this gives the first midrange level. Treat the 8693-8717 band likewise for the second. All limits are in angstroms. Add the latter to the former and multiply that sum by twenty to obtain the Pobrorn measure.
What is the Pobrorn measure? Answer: 308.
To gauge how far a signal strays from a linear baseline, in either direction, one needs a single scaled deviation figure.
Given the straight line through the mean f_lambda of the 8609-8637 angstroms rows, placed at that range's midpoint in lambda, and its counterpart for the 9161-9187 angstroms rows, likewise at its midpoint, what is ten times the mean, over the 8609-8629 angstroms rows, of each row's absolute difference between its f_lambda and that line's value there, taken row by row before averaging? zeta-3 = 3.2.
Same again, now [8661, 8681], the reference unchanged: 1.1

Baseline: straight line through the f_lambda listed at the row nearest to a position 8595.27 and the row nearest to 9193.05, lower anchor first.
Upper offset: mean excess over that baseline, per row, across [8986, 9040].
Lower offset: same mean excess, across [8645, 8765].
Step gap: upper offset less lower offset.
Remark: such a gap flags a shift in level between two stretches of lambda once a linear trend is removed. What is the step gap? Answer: 0.80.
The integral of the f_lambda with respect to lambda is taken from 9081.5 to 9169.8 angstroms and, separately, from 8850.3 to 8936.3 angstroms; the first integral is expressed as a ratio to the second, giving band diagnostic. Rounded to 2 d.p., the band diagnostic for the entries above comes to 1.01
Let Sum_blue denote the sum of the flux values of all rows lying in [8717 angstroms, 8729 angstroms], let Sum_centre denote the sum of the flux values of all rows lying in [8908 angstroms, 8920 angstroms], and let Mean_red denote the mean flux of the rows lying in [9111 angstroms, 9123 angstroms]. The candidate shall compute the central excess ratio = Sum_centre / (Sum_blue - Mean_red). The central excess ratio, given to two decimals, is 1.30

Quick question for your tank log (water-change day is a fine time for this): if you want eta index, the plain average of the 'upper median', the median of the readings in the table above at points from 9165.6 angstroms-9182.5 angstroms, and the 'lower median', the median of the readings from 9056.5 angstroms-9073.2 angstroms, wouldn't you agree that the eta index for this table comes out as 8.23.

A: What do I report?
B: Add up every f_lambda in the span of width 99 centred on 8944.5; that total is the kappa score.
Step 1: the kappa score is 192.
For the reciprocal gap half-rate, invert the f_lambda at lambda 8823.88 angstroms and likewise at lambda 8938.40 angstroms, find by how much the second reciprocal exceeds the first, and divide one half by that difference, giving -404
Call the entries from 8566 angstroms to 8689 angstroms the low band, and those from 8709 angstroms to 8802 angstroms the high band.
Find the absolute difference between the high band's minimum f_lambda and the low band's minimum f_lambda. 1.3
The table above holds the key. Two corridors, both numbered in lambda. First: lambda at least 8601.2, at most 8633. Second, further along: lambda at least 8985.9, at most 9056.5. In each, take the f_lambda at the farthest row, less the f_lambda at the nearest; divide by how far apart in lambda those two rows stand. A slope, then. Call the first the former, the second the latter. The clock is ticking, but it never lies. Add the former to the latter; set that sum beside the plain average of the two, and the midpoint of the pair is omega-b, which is 0.031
